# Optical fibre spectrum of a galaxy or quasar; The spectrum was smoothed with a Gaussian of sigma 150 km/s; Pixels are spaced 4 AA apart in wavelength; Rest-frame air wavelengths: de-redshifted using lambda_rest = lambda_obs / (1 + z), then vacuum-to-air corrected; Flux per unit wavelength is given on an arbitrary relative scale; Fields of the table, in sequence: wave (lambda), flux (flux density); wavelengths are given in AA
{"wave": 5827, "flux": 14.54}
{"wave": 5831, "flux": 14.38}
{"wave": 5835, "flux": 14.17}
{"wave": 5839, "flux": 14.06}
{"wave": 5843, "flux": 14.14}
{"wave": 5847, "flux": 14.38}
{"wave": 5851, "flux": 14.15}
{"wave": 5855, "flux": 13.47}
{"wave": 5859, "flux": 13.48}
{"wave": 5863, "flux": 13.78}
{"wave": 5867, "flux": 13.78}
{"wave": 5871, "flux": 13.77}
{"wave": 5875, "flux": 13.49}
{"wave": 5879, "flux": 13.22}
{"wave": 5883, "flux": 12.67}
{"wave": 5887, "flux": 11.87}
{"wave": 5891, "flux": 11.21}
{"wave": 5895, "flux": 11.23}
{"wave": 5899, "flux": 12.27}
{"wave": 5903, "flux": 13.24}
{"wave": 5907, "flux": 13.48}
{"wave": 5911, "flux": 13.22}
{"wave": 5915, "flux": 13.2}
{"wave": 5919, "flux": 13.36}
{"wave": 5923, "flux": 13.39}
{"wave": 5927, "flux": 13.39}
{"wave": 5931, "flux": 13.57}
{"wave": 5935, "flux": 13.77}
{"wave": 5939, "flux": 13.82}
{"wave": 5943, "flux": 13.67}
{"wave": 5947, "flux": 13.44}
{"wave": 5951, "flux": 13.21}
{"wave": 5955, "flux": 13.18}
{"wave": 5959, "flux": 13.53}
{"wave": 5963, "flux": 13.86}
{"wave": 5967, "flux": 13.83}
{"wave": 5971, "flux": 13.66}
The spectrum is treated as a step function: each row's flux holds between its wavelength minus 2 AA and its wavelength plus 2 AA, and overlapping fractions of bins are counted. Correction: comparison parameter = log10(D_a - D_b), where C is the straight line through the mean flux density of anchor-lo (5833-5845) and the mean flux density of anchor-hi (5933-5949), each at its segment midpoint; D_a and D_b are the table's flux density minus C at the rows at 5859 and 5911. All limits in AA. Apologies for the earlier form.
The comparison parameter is -1.5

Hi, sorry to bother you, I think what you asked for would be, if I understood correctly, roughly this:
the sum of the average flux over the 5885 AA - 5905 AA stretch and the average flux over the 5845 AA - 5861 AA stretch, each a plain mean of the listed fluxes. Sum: 25.8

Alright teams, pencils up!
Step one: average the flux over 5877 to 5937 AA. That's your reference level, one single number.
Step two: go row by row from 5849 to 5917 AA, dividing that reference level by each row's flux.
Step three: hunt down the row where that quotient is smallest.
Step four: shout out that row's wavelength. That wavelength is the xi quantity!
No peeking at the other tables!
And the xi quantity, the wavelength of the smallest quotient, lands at 5851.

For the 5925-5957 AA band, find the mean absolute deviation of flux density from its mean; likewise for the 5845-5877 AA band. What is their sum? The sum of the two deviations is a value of 0.44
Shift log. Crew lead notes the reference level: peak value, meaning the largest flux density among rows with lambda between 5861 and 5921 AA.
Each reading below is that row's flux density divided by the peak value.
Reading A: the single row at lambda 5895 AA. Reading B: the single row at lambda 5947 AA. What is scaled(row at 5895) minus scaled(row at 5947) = -0.16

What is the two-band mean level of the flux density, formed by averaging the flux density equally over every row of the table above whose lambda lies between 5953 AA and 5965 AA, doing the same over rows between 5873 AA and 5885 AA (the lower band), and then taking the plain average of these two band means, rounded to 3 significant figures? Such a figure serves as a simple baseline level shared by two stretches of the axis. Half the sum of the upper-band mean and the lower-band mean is 13.3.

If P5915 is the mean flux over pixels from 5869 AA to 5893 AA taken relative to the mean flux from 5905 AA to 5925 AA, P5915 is 0.95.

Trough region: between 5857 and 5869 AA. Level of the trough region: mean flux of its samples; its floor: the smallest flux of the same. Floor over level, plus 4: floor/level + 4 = 4.99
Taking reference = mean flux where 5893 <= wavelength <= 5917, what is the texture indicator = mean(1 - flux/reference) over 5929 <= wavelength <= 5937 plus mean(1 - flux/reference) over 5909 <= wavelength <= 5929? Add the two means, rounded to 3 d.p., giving -0.112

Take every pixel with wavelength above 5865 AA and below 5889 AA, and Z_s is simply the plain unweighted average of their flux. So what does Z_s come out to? 13.1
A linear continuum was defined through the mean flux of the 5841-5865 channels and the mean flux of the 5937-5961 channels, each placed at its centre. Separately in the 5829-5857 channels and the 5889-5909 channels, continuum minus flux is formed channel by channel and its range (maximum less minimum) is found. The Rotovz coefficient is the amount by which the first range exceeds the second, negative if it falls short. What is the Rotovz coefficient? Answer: -1.5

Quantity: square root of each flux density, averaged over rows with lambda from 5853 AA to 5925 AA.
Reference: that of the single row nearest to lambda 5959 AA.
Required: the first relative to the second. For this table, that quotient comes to 0.98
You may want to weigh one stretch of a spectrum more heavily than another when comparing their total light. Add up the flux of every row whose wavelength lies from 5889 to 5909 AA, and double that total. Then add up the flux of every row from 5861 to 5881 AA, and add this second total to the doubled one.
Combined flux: 191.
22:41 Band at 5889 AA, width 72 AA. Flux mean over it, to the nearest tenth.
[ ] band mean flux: 13.0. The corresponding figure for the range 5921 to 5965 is 13.5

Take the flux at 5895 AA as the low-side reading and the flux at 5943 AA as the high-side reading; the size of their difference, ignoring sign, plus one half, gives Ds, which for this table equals 2.9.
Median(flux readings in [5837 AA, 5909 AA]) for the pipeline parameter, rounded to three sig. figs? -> 13.5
